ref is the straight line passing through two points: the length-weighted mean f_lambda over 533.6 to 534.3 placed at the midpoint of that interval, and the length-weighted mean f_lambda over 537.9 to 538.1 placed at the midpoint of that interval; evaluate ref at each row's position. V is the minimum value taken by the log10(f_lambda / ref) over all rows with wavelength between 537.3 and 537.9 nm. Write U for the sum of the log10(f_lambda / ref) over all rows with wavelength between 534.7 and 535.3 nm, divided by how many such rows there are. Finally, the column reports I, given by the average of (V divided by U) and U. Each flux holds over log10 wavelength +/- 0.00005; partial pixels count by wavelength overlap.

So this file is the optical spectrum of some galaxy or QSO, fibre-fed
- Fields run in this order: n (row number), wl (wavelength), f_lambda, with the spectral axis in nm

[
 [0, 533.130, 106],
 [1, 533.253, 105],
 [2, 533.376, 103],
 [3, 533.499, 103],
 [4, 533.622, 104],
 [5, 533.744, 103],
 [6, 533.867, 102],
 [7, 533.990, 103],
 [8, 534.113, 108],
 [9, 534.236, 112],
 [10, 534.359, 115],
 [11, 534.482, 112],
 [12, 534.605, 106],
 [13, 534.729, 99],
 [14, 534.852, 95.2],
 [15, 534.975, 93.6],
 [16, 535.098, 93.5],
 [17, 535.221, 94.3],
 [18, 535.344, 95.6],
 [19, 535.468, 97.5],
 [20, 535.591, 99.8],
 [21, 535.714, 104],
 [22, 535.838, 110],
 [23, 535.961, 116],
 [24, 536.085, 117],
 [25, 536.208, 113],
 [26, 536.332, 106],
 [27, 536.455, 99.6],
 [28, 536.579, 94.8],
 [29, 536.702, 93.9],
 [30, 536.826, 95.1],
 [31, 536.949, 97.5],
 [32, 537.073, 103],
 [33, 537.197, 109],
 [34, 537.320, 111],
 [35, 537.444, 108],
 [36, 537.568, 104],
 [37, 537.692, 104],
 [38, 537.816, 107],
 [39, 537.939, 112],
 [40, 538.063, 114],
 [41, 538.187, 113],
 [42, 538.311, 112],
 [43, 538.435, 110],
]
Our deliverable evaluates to 0.3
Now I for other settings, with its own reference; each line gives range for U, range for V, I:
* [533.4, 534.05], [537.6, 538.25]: 1.8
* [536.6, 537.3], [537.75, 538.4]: 0.2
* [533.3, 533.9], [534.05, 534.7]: 0.2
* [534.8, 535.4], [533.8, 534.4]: 0.1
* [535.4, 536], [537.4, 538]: 1.2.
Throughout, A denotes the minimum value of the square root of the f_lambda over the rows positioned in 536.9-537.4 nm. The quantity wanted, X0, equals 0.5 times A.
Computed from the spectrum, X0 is 4.94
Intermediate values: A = 9.9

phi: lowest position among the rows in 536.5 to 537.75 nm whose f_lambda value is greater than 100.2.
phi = 537.073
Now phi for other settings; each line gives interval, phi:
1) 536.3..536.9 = 536.332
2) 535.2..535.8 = 535.714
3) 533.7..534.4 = 533.744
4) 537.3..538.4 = 537.320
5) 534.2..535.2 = 534.236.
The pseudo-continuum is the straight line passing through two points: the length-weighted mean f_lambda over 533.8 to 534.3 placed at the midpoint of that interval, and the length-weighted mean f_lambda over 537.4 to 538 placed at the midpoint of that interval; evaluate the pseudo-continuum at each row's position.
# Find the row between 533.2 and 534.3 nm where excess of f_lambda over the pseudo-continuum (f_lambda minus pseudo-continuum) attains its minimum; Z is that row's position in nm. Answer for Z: 533.867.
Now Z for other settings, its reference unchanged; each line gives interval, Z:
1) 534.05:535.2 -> 535.098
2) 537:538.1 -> 537.073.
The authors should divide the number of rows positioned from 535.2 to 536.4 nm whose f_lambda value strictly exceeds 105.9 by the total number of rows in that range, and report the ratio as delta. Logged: 0.50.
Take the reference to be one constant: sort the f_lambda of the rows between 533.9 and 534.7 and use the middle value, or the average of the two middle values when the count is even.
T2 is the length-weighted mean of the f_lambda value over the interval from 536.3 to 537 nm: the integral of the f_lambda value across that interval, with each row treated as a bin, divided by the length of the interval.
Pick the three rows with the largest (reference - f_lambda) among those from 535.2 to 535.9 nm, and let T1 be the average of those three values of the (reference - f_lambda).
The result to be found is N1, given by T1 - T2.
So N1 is -83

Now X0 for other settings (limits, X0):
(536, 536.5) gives 4.99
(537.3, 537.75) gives 5.10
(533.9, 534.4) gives 5.07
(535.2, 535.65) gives 4.86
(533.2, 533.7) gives 5.07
